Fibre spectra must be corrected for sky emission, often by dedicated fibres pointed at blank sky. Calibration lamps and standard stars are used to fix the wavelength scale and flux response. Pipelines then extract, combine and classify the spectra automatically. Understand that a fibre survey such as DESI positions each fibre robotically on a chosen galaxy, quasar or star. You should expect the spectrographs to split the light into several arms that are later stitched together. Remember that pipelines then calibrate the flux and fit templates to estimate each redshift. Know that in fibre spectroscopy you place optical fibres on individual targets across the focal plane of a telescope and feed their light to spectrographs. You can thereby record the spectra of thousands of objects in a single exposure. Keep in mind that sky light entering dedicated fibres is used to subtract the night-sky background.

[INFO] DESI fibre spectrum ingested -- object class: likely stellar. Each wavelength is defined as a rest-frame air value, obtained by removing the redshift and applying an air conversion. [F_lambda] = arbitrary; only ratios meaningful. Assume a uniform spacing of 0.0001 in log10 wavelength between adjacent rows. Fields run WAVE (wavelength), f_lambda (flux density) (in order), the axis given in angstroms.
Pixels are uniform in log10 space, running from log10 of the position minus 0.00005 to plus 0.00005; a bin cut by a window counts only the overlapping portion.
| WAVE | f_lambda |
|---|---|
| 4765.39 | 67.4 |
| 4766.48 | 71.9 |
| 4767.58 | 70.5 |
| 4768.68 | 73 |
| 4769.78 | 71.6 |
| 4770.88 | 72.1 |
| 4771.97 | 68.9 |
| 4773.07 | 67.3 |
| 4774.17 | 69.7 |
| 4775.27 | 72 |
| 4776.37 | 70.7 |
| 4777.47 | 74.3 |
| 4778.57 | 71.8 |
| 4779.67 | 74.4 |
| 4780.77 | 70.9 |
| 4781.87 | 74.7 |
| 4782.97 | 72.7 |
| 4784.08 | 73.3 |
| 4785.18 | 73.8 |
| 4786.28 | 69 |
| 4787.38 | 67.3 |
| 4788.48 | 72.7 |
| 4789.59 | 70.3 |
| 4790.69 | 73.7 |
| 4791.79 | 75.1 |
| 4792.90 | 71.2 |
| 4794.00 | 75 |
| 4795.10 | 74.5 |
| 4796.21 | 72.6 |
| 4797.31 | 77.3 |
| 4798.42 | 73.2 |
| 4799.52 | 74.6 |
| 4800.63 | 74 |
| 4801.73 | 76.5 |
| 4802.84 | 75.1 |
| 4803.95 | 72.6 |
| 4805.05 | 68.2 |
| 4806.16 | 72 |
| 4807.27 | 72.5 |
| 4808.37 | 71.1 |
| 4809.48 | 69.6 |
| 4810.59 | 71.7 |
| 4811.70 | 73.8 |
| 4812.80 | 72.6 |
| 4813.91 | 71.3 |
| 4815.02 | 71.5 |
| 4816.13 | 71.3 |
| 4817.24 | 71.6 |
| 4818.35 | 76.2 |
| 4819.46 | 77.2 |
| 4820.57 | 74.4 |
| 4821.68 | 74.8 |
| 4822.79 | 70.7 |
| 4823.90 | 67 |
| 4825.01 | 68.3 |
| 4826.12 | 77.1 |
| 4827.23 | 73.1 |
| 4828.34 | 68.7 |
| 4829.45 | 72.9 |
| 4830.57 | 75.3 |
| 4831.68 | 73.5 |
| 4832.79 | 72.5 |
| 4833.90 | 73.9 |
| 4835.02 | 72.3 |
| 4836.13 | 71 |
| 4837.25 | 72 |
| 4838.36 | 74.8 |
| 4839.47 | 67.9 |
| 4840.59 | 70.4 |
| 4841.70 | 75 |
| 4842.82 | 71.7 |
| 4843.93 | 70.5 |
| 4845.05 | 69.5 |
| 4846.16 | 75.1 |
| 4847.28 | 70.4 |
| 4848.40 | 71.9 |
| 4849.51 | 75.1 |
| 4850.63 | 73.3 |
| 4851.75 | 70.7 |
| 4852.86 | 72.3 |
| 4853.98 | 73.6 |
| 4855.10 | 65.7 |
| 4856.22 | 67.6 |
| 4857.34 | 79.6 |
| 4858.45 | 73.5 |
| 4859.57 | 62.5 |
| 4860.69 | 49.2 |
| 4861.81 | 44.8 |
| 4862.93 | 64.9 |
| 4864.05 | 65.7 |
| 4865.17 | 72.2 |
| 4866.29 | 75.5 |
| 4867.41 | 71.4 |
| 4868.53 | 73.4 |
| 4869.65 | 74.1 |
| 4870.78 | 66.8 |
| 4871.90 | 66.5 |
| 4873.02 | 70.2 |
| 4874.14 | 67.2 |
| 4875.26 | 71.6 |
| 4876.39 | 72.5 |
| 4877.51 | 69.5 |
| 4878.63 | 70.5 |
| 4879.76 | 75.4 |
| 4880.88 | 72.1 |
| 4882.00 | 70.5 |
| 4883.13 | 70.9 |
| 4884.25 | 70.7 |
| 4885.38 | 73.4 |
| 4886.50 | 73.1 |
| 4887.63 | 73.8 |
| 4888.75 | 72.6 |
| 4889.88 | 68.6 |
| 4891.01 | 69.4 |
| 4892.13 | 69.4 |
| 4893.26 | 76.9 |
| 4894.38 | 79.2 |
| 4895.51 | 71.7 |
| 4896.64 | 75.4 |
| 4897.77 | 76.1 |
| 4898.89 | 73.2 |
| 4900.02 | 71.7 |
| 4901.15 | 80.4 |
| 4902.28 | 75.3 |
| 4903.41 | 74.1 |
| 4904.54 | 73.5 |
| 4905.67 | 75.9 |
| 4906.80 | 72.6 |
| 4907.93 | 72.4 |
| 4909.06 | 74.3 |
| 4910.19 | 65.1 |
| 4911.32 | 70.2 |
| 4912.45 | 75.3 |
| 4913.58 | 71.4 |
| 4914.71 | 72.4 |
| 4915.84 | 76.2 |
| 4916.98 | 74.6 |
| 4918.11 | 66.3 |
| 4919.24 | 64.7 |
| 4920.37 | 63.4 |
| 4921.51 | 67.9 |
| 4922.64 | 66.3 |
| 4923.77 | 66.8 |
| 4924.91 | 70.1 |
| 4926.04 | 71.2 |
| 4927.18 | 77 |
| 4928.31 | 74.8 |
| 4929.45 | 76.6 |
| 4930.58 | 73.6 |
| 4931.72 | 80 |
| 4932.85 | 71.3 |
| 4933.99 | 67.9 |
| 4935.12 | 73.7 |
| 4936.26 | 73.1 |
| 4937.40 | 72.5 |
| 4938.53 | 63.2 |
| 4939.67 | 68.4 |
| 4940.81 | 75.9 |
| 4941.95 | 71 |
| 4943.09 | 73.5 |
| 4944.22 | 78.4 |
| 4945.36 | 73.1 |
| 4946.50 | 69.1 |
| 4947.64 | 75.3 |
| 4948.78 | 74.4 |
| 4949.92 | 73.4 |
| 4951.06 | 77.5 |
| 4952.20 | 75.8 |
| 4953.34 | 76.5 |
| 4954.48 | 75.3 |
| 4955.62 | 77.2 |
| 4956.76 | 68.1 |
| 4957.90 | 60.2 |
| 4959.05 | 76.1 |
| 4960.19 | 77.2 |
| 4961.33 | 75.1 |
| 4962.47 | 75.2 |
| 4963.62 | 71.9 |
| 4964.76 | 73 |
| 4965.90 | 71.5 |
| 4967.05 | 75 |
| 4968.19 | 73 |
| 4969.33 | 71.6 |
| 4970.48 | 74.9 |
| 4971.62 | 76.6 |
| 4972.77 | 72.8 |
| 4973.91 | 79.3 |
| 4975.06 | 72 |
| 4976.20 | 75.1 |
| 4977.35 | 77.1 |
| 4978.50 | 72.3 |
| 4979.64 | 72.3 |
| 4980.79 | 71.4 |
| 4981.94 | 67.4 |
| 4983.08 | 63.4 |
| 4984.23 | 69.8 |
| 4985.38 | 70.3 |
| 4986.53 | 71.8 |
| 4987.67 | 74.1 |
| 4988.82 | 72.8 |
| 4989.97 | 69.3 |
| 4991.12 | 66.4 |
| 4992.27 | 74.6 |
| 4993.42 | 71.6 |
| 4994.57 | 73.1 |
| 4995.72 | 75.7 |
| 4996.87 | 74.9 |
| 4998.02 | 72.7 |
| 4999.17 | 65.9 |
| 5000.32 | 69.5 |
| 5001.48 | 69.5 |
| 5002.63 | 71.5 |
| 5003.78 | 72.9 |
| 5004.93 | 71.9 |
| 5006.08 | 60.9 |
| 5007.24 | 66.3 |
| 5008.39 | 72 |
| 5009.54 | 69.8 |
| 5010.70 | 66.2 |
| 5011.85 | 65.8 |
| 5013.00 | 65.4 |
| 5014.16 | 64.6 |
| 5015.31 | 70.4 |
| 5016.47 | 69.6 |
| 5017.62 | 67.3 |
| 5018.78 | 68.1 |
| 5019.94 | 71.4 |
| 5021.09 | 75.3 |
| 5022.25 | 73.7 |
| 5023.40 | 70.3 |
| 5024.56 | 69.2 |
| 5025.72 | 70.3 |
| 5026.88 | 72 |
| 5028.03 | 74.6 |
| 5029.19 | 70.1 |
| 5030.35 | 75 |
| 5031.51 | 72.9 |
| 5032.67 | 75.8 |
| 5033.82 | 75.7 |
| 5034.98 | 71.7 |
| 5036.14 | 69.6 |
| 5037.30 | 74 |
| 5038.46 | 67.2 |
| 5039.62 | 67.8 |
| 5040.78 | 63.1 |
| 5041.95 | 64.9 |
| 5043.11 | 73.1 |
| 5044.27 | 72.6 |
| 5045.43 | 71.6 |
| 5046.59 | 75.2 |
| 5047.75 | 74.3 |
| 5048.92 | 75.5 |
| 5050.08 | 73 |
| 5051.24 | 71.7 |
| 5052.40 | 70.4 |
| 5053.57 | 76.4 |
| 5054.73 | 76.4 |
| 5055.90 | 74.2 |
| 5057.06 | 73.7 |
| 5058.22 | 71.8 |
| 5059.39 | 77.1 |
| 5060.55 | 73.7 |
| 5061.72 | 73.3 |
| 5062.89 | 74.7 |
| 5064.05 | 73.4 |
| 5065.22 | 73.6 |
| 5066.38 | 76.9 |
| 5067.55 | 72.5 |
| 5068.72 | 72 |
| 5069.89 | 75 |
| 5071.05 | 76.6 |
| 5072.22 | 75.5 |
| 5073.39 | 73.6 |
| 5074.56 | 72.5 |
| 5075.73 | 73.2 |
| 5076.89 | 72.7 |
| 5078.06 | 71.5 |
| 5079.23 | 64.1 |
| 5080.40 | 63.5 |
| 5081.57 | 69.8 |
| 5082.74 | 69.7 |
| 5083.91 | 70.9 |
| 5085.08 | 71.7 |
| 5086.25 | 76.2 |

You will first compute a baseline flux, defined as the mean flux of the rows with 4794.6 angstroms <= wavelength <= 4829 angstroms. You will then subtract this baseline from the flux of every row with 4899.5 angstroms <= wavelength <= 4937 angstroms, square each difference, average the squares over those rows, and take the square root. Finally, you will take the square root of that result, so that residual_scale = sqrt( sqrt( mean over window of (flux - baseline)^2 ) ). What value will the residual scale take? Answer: 2.06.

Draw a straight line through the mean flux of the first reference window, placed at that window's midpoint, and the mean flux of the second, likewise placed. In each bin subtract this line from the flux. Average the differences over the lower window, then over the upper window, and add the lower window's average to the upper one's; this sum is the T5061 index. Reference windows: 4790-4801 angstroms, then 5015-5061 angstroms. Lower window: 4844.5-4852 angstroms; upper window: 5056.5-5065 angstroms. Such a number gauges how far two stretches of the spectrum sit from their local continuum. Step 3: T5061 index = 0.8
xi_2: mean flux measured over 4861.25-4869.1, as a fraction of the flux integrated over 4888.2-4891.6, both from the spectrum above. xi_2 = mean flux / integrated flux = 0.28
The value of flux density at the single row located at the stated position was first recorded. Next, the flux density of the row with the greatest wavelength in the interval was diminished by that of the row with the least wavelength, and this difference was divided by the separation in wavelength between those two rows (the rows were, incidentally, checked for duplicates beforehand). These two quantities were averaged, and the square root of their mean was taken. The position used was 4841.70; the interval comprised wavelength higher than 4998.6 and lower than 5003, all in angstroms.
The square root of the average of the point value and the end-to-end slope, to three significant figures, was 6.19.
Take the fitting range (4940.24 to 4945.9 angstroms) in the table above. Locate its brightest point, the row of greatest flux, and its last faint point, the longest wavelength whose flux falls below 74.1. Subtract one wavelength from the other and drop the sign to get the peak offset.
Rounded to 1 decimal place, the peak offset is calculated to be 1.1 angstroms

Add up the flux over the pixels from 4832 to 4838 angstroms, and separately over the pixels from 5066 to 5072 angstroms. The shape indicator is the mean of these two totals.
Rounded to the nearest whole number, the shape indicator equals 367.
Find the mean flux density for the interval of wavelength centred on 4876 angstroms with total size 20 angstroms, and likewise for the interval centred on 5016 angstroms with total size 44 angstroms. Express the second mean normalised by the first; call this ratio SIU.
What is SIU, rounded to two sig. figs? 0.99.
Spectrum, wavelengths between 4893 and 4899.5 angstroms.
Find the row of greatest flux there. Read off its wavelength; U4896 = 4894.38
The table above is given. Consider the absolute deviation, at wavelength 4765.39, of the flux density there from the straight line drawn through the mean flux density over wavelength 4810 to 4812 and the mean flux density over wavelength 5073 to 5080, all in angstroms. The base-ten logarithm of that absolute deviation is 0.7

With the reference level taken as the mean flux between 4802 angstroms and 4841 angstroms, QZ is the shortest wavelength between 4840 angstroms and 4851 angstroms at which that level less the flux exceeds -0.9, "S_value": 4840.59 angstroms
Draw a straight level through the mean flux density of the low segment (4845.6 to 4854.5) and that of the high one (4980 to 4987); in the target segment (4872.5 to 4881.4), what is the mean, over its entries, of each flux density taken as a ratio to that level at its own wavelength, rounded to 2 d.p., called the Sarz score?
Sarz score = 0.99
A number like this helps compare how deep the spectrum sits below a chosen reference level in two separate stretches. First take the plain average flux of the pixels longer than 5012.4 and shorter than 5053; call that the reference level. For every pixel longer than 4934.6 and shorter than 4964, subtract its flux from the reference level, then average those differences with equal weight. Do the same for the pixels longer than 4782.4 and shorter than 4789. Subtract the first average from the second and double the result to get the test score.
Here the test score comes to 3.3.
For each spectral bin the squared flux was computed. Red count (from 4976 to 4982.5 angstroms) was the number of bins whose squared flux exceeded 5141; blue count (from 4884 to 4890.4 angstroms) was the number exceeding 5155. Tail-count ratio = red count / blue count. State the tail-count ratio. 1.0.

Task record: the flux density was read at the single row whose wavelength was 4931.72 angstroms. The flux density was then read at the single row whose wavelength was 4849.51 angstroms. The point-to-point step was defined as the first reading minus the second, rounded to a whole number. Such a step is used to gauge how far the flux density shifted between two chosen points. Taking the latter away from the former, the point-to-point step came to 5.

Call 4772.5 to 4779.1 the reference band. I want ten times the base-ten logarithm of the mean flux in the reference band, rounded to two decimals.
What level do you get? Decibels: 18.51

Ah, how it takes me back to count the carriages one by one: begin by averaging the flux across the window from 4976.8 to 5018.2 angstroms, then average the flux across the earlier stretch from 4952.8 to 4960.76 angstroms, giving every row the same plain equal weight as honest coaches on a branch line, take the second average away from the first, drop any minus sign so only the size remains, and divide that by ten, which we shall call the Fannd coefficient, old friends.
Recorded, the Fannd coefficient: 0.29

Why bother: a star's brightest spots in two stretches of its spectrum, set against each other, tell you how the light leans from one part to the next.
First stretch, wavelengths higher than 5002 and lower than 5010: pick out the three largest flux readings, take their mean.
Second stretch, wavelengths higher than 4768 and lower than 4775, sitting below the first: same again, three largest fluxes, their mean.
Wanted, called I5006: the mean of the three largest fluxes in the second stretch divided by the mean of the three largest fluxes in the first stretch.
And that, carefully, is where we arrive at 1.00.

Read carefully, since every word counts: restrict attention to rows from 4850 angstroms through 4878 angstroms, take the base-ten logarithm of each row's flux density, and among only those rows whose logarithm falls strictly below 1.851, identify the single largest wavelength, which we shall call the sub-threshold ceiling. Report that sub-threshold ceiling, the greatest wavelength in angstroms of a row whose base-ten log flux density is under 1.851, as 4877.51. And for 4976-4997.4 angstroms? 4991.12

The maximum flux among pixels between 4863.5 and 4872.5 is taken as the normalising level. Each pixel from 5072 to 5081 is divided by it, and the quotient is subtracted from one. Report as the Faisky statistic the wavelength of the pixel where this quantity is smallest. 5072.22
